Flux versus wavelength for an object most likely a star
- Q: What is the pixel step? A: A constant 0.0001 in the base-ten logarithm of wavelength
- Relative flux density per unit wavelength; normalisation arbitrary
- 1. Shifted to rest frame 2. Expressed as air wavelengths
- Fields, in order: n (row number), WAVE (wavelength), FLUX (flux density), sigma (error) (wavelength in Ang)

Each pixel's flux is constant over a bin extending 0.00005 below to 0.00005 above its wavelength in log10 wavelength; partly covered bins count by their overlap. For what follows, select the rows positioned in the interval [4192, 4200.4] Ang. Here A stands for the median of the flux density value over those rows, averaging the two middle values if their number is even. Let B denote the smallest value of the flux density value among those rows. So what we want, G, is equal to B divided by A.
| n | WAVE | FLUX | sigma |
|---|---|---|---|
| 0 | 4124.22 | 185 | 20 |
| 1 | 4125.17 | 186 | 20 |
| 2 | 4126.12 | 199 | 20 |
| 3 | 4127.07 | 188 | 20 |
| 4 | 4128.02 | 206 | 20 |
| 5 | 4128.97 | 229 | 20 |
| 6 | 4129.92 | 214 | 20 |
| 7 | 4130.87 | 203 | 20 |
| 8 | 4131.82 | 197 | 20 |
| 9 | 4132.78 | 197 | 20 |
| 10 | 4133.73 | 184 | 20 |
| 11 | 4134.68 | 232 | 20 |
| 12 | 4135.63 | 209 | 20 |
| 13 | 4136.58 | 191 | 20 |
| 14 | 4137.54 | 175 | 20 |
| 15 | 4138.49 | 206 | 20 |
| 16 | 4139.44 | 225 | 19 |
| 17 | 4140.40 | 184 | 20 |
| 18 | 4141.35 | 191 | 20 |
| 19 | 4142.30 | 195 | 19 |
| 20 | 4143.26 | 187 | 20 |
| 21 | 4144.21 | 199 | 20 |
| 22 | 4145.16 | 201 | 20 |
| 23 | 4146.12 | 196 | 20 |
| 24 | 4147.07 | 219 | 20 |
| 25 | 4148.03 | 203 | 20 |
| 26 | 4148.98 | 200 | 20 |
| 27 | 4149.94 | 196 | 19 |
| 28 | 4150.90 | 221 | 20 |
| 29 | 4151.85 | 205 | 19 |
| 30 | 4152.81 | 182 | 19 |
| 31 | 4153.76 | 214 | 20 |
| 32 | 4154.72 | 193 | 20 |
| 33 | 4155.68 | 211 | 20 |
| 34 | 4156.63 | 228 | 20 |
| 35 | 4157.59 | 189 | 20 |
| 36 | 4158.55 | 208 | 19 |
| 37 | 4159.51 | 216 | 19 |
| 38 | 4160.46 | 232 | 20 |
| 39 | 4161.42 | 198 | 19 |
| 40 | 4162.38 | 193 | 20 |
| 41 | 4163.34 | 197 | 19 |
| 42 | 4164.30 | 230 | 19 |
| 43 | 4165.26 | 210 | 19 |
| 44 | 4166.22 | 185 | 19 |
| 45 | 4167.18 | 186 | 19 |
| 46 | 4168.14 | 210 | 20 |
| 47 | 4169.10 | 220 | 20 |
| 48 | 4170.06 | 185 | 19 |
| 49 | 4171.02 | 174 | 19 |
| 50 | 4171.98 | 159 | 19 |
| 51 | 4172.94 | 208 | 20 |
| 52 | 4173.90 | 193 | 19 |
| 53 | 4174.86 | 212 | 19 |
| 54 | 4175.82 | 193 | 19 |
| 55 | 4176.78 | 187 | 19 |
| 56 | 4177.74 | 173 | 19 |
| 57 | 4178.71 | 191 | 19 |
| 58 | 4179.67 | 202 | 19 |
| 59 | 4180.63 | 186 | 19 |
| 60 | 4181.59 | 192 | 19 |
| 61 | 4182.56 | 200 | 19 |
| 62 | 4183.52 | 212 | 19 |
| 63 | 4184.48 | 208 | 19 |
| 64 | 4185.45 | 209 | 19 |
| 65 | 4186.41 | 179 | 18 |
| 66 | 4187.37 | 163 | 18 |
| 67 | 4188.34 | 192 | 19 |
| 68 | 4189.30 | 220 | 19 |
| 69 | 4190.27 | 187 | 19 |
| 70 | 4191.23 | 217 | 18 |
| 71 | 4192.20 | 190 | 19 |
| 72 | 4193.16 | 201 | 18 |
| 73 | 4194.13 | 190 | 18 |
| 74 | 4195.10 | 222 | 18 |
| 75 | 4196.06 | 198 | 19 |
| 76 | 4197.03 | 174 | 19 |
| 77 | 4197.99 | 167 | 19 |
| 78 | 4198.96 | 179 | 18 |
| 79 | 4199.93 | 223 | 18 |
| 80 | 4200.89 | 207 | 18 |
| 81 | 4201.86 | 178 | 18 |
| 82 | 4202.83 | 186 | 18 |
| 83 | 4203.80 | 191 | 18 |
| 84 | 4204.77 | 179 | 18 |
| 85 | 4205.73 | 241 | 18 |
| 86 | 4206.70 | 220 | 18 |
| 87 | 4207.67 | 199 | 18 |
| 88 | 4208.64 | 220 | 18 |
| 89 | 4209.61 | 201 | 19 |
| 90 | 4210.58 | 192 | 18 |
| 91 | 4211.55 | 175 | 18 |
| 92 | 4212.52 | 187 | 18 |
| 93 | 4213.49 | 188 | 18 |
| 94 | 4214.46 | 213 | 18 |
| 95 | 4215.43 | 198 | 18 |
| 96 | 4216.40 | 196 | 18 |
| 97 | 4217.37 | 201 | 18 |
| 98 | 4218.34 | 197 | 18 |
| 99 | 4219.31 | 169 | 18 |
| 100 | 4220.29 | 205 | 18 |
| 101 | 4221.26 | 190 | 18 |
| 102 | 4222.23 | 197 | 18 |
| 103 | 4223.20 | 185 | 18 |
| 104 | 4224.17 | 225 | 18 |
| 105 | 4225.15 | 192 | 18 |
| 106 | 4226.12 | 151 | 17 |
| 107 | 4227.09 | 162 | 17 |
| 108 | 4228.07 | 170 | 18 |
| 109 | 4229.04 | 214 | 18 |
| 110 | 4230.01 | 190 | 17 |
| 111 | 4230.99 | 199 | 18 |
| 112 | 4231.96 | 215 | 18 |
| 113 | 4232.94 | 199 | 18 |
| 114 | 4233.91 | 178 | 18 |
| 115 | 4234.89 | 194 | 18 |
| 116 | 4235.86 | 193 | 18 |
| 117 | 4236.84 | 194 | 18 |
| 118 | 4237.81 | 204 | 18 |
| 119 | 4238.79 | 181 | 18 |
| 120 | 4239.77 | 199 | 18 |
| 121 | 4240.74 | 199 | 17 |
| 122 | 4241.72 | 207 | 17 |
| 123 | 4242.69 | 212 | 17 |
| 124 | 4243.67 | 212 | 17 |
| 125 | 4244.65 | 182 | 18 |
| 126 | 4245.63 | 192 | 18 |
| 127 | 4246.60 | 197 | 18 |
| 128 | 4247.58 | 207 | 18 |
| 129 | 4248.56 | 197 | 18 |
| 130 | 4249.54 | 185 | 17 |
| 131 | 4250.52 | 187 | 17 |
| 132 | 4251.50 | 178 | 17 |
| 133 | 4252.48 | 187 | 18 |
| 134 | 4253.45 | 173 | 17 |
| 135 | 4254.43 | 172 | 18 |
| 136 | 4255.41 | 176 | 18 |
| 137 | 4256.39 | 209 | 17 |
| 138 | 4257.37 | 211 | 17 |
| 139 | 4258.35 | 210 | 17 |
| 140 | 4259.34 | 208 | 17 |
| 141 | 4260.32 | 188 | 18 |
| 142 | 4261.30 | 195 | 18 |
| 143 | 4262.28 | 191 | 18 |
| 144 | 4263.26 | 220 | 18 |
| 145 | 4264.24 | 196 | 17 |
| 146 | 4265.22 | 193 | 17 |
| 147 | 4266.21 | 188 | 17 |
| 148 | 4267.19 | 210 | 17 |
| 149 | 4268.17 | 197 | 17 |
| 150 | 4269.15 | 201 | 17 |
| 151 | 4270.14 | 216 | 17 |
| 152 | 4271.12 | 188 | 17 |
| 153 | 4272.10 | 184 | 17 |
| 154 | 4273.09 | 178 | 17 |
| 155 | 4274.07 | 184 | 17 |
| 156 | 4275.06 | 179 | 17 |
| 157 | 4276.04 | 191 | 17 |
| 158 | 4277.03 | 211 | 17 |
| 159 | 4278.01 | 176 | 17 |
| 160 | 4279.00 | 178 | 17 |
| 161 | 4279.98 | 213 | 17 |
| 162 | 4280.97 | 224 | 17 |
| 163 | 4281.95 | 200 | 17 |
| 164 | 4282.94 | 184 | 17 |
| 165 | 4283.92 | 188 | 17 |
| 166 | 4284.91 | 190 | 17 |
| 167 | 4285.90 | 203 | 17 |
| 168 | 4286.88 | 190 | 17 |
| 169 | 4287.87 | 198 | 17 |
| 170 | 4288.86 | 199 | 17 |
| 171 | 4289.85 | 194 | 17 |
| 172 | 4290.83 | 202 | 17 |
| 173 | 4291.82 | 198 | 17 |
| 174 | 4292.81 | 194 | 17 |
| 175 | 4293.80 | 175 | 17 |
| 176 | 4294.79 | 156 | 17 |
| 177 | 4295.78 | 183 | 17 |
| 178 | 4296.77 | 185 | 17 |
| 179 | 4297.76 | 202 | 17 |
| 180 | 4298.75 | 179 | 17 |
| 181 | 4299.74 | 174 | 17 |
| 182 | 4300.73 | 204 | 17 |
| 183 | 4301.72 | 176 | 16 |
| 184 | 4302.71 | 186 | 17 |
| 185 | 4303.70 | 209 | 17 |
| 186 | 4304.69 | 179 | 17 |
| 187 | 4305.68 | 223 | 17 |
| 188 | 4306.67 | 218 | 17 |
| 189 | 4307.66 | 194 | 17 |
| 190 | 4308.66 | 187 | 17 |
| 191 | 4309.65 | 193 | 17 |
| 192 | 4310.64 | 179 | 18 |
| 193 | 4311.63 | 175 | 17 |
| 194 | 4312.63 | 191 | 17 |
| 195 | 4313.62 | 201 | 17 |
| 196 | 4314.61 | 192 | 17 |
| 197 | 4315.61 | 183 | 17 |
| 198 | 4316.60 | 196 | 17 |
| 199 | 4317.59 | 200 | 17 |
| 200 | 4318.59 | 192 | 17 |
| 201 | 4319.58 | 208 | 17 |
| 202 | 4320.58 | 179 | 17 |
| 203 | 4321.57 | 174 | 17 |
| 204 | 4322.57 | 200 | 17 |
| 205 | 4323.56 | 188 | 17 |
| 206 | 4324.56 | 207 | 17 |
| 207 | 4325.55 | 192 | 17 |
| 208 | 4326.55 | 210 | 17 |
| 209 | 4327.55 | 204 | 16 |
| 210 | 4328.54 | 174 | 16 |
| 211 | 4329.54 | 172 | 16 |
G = 0.88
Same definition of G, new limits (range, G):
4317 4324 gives 0.91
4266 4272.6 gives 0.93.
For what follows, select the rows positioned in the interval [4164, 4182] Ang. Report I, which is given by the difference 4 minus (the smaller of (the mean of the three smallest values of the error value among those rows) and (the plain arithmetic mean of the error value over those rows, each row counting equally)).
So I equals -15.0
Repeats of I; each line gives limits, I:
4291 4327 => -12.7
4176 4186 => -15.0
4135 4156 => -15.0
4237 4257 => -13.0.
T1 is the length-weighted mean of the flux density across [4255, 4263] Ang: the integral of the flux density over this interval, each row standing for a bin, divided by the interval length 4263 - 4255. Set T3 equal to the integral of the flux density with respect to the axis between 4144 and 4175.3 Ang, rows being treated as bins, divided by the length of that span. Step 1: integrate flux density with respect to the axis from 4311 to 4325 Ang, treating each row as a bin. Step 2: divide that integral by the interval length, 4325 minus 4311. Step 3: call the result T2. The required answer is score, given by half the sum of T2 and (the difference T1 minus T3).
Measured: 94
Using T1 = 199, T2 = 192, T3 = 202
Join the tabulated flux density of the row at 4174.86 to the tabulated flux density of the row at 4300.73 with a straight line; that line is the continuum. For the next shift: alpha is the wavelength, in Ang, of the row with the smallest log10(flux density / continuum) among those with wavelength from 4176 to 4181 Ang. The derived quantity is 4177.74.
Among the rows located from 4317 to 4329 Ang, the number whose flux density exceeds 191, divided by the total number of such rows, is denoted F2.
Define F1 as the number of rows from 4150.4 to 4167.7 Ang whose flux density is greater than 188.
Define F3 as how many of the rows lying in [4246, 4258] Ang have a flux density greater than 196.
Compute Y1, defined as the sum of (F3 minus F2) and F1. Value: 19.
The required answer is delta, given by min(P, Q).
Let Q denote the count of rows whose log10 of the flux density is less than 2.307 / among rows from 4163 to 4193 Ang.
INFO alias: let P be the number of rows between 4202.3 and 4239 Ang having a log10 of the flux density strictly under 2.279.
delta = 14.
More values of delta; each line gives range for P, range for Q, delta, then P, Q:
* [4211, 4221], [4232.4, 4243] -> 4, 4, 8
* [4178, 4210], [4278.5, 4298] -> 12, 12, 17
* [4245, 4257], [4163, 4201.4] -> 7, 7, 26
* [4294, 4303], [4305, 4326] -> 7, 7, 17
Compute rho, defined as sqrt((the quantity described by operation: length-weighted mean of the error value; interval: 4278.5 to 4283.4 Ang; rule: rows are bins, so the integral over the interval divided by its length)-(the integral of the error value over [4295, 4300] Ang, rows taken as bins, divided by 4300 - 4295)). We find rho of 0.0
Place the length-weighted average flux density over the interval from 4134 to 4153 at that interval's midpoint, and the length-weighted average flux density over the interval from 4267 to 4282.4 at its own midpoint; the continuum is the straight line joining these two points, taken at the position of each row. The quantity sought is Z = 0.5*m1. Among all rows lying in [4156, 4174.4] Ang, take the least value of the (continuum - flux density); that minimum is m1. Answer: -15.9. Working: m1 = -31.8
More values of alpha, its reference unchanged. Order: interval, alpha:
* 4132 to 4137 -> 4133.73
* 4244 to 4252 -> 4251.50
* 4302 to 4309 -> 4304.69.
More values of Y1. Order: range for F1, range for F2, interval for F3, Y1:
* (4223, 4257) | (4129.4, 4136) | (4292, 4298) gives 21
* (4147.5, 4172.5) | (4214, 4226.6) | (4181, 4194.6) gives 26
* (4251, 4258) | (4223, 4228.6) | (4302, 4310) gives 5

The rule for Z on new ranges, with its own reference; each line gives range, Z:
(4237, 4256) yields -7.7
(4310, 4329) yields -8.4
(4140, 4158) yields -13.8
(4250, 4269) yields -12.1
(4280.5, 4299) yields -14.4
